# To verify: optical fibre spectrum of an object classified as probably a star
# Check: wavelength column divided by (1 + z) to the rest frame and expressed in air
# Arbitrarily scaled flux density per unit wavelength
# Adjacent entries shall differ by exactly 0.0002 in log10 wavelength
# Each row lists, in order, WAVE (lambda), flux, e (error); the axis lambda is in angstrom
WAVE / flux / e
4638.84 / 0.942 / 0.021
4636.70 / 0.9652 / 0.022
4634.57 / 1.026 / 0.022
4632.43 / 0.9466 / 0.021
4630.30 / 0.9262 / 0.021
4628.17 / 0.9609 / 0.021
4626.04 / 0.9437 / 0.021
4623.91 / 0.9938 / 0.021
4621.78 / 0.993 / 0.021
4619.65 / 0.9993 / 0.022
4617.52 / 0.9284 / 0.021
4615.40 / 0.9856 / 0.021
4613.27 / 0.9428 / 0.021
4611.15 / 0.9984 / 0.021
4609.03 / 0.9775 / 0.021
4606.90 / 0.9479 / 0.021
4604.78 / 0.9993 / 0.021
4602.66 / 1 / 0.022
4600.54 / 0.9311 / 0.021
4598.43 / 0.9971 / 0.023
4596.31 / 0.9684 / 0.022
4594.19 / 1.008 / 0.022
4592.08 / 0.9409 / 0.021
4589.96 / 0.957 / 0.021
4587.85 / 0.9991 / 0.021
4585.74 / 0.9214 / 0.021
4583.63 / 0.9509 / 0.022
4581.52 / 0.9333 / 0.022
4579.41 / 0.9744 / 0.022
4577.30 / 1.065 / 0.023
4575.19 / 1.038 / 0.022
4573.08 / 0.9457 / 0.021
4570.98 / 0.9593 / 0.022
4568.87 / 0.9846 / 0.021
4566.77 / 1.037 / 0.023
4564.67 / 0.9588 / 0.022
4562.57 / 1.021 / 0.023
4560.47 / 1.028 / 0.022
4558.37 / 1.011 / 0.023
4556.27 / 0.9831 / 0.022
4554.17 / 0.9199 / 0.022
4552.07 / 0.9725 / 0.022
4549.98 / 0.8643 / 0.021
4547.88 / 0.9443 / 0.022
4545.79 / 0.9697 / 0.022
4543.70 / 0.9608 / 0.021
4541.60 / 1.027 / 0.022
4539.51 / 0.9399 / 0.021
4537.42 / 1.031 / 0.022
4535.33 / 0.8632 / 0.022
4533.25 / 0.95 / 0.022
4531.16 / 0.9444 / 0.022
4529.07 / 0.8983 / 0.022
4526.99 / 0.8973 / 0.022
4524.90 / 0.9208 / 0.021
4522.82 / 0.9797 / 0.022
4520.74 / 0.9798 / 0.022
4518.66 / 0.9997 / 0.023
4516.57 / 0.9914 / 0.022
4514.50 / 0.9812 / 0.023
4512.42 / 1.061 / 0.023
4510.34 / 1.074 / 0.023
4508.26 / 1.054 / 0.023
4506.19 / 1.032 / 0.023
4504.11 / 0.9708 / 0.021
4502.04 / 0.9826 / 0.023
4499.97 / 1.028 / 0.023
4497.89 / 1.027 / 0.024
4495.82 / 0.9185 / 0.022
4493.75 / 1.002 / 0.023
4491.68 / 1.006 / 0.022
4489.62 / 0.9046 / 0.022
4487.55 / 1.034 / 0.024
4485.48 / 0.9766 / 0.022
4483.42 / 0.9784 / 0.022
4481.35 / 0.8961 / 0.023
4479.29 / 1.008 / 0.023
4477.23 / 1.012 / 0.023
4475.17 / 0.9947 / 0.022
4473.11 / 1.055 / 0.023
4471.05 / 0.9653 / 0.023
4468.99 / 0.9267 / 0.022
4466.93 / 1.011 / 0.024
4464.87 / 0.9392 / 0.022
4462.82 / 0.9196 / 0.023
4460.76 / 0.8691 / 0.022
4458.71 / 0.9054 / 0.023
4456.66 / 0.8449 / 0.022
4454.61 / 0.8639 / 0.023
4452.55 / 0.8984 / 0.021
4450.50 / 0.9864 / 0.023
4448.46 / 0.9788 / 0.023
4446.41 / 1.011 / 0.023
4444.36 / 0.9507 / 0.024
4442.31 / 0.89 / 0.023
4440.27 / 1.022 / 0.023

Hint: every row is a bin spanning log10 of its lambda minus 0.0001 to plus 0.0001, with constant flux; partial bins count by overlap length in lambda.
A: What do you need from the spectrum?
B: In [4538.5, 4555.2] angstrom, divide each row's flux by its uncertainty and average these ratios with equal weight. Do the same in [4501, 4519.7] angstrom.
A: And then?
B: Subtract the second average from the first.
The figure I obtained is -0.9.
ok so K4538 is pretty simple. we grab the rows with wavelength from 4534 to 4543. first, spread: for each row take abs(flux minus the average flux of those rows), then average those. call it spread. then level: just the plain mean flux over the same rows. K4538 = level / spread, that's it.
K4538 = 15.1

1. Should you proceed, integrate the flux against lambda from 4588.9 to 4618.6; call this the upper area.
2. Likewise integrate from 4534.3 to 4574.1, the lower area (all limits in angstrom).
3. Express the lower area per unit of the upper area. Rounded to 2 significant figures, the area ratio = 1.3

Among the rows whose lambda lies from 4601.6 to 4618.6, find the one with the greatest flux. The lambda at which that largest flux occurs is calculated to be 4602.66 angstrom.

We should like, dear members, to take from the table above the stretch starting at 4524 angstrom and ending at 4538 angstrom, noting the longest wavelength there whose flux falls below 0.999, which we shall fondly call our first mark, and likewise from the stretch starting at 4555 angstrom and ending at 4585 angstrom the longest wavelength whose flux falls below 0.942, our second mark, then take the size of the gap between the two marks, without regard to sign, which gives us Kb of 46.2 angstrom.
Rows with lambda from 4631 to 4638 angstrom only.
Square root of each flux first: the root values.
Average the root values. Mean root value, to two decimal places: 0.99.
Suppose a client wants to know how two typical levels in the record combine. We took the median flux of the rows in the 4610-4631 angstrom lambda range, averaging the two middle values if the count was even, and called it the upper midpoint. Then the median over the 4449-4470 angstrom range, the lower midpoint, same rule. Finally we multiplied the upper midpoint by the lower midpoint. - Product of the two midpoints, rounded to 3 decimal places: 0.888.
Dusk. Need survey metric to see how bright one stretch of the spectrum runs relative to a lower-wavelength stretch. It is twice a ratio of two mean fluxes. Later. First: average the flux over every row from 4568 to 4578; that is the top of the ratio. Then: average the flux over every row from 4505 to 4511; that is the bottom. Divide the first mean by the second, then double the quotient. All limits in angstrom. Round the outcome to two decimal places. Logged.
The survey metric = 1.90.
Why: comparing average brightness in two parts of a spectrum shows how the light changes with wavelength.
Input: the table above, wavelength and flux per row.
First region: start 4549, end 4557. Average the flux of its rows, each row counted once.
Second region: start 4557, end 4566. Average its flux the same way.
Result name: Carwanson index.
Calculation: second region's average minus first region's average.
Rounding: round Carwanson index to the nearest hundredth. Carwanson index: 0.07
